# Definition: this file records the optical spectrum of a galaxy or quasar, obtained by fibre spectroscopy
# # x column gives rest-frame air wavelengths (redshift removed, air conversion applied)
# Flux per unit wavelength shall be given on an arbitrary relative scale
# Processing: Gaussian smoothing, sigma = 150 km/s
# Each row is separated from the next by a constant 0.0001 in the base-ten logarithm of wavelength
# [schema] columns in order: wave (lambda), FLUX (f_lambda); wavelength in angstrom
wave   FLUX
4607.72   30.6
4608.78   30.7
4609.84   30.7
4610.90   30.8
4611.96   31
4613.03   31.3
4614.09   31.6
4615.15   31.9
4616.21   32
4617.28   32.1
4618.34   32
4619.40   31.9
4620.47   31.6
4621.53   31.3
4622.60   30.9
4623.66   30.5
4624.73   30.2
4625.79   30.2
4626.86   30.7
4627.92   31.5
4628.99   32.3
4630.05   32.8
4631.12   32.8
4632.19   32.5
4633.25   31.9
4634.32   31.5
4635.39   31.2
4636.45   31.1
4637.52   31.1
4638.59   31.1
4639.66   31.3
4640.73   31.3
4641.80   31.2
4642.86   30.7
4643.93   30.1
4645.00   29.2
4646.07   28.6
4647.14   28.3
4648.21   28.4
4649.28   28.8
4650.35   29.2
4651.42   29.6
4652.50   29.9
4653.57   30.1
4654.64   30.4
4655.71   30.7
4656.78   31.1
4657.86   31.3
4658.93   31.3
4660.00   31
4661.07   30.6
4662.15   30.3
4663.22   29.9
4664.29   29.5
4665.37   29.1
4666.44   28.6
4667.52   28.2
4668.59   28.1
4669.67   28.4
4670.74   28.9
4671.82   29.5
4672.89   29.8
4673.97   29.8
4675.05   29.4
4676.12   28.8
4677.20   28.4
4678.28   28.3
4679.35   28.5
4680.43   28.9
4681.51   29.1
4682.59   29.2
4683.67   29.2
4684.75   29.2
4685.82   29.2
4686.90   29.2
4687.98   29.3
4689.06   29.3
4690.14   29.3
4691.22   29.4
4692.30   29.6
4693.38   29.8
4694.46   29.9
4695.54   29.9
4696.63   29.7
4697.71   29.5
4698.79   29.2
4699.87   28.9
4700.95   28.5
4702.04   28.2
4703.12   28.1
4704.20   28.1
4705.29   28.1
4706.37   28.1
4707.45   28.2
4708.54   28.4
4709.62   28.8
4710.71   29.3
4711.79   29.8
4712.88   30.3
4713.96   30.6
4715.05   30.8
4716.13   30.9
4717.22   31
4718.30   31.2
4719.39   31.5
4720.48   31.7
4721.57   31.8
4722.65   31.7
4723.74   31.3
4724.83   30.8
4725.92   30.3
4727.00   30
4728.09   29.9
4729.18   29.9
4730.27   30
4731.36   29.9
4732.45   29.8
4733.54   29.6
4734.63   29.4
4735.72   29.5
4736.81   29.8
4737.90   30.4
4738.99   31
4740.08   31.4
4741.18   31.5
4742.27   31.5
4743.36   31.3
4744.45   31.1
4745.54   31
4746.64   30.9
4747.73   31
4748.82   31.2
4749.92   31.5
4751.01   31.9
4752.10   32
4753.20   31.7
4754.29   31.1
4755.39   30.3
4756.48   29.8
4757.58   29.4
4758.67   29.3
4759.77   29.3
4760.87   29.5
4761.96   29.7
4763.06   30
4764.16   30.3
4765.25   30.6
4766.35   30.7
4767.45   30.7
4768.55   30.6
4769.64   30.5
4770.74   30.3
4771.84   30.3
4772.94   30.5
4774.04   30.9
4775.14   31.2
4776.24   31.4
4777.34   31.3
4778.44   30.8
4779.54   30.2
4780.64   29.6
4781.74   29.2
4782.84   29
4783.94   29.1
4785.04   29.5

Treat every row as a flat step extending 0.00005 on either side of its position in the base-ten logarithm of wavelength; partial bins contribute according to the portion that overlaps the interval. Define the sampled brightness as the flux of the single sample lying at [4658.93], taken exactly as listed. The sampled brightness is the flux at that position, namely 31.3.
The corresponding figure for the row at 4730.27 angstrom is 30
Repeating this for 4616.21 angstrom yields 32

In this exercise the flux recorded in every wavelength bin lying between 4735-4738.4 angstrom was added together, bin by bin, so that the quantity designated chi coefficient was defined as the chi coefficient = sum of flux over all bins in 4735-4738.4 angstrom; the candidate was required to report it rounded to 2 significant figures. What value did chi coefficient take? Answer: 90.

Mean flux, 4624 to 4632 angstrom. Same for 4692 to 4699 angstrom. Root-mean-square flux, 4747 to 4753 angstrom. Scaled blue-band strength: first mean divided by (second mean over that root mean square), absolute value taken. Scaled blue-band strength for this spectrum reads 33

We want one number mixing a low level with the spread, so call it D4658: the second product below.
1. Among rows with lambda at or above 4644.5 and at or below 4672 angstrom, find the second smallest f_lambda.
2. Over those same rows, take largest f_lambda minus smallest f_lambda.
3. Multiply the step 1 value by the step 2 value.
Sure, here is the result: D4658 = 90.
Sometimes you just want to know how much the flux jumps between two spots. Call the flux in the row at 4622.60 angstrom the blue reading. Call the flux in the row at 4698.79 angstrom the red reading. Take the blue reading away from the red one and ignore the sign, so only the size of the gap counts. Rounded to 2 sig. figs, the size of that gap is 1.7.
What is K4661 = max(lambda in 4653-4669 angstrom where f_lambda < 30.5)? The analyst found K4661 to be 4668.59 angstrom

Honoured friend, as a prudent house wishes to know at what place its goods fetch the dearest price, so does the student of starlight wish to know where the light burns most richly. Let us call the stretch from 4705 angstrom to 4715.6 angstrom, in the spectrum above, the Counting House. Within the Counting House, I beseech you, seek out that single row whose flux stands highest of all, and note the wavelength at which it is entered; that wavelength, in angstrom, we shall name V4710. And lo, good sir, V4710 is 4715.05 angstrom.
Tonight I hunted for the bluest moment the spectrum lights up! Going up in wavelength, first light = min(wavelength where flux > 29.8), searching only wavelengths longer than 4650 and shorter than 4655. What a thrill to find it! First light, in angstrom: 4652.50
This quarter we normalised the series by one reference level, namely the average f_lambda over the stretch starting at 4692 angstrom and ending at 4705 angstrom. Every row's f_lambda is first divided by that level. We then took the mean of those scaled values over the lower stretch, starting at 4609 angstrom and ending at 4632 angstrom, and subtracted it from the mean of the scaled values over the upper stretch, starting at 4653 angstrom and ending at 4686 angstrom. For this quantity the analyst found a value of -0.066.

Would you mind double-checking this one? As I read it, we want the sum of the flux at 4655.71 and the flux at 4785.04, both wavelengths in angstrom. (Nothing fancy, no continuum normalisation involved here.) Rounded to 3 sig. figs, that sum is 60.2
